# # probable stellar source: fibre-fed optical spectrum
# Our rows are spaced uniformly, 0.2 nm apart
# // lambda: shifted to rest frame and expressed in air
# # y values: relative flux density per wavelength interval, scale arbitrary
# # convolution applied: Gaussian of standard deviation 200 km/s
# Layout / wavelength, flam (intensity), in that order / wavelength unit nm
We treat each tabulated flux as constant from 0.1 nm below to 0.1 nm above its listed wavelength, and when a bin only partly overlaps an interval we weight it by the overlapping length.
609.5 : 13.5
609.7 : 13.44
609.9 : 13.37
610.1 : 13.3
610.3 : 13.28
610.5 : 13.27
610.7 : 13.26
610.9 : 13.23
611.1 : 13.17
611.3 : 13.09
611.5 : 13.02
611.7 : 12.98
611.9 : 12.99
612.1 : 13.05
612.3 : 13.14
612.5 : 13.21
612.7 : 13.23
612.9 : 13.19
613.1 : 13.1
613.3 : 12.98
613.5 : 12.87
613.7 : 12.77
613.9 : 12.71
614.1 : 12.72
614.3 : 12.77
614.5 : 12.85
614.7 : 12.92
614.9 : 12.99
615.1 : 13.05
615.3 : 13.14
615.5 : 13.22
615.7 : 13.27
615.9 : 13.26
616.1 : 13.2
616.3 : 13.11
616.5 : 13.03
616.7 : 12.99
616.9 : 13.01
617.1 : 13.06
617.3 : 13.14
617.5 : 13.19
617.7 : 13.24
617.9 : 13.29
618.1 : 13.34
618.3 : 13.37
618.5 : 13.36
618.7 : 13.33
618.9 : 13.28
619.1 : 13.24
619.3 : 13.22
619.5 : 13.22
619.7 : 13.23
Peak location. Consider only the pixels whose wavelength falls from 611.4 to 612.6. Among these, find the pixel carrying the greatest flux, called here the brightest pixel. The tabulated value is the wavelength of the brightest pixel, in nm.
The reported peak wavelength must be 612.5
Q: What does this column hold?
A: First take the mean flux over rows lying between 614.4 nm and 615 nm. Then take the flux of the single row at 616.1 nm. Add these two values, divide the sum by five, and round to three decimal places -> 5.224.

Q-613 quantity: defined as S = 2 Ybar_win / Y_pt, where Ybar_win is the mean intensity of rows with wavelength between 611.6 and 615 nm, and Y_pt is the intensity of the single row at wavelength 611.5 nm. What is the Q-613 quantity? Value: 1.99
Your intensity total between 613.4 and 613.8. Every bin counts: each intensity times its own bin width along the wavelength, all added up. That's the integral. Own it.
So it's 5.1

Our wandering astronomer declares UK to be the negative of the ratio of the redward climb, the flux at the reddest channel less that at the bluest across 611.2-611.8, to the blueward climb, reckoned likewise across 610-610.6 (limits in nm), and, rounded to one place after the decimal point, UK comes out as -3.7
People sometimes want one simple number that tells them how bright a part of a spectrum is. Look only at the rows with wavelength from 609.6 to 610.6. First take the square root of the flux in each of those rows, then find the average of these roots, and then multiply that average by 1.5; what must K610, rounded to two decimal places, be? 5.48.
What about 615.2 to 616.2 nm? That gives 5.45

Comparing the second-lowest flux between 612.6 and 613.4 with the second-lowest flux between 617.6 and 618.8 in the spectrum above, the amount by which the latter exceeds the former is 0.19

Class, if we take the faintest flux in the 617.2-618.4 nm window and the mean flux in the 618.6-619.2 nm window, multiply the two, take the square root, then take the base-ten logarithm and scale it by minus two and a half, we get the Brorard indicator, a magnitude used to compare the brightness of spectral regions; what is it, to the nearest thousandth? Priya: -2.802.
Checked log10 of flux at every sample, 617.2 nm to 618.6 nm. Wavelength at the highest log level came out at 618.3 nm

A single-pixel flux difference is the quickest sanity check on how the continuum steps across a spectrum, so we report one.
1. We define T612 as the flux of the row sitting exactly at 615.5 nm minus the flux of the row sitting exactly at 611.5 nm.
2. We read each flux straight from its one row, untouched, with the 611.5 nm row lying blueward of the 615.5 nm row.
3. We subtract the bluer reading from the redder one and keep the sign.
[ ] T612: 0.2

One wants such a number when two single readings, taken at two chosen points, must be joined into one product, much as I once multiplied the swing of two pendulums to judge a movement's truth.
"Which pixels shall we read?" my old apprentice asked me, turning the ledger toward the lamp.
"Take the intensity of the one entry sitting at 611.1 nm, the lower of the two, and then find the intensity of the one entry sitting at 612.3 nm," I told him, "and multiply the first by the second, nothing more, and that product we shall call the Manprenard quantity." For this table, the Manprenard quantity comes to 173.1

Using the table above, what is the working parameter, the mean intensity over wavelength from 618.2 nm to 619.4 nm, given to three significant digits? 13.3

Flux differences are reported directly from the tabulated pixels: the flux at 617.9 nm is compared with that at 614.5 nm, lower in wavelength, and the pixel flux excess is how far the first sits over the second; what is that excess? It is 0.4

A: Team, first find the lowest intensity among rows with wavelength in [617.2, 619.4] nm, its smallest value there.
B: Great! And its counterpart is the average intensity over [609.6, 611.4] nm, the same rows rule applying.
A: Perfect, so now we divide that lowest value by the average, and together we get 0.990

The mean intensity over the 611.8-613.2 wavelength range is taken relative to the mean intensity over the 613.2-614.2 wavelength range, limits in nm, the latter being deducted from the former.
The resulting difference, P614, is 0.32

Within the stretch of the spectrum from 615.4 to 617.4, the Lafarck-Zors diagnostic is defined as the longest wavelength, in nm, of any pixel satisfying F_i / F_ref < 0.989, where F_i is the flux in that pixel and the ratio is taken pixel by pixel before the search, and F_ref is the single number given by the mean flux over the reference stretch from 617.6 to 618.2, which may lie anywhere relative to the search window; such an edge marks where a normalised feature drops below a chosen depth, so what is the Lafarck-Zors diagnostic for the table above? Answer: 617.3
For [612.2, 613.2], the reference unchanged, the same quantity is 613.1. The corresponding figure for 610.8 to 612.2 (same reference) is 612.1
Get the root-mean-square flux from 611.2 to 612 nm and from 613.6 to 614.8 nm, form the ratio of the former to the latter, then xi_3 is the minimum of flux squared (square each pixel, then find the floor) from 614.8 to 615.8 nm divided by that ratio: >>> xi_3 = 165.8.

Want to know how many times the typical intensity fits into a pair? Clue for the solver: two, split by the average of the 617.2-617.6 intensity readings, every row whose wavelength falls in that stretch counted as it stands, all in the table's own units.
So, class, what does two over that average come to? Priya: 0.1519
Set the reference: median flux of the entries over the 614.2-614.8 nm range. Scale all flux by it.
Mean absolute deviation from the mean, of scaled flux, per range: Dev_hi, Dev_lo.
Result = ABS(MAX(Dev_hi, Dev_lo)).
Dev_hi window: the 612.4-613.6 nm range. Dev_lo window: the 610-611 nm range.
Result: 0.0089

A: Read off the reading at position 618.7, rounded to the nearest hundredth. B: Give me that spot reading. 13.33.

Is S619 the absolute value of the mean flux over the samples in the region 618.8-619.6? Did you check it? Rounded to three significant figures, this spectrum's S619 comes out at 13.2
